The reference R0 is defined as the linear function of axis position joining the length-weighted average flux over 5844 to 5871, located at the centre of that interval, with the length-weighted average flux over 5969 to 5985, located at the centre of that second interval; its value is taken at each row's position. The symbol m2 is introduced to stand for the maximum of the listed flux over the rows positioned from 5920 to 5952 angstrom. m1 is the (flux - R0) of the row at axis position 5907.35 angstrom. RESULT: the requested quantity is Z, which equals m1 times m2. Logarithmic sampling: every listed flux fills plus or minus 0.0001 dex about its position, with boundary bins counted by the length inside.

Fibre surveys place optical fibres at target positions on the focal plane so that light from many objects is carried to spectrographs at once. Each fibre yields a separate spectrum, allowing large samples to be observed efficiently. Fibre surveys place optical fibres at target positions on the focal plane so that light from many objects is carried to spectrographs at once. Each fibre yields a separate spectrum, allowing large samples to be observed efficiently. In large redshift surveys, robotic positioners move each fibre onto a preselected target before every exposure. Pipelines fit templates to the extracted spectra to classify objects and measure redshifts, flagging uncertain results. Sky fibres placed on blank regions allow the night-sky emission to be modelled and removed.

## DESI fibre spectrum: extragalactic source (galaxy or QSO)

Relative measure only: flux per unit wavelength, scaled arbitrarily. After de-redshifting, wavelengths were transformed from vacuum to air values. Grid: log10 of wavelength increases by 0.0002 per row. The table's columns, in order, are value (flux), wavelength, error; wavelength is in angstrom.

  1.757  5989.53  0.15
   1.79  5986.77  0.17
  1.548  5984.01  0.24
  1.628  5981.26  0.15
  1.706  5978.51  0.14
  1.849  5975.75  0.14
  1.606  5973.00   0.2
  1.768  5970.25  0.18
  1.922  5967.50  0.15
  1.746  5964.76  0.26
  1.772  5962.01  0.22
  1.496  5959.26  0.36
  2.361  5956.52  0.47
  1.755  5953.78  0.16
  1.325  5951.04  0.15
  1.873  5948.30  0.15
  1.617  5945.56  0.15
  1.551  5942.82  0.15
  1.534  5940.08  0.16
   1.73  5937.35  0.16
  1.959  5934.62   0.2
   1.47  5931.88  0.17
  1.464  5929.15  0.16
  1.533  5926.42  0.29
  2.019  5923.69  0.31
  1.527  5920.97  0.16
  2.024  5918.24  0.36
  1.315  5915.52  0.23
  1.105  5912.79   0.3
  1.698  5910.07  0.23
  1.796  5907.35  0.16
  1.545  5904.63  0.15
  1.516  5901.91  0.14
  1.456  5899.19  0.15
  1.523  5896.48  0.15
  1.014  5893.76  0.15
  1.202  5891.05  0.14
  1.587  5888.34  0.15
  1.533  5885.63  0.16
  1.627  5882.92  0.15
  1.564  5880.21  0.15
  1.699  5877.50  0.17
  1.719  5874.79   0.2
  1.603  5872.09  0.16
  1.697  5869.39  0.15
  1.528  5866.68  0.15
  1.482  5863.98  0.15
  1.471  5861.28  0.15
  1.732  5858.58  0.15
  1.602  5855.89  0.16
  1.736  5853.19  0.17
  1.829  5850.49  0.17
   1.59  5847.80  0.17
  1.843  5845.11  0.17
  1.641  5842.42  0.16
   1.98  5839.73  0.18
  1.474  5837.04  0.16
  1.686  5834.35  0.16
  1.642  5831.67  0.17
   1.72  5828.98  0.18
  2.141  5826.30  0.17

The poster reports 0.27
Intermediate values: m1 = 0.13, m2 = 2.019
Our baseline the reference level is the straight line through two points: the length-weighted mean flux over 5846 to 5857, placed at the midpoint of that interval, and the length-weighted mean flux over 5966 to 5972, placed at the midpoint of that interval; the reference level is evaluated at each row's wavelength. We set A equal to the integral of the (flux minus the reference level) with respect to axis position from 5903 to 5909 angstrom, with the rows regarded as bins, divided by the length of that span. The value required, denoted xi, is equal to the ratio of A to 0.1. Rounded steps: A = -0.09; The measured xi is -0.9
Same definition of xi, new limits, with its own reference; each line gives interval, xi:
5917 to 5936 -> -0.7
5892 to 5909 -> -2.8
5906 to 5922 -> -1.9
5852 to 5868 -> -1.2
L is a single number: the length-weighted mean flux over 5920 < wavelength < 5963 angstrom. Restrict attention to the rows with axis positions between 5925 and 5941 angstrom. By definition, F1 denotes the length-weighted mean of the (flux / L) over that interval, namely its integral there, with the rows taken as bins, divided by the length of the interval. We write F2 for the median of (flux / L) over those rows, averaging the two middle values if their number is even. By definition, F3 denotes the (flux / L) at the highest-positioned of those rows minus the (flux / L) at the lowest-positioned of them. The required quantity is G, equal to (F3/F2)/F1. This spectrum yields 0.00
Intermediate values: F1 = 0.96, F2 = 0.91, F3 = 0.00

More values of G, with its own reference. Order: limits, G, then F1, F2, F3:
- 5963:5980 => -0.02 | 1.05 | 1.04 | -0.02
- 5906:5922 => -0.18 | 0.94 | 0.96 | -0.16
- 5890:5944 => 0.25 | 0.92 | 0.91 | 0.21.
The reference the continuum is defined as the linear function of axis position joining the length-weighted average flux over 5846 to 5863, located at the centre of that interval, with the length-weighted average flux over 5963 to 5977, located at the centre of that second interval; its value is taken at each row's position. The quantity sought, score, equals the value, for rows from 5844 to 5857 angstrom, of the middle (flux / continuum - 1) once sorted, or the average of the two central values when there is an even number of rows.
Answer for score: 0.05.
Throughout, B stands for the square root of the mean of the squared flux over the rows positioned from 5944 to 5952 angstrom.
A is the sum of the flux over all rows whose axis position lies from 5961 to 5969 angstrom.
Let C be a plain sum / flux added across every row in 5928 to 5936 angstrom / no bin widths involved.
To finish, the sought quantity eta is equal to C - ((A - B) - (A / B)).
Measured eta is 4.4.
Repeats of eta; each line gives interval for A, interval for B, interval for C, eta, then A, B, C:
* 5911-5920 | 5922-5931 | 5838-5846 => 5.3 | 4.4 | 1.69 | 5.5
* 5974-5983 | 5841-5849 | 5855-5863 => 4.4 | 5.2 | 1.69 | 4.8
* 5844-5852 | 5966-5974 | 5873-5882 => 4.5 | 5.3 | 1.77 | 5.0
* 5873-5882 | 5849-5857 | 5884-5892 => 4.0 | 5.0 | 1.72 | 4.3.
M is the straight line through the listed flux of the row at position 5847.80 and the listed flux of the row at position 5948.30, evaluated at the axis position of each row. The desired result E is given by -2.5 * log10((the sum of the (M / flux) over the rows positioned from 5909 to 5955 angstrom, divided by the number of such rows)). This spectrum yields -0.159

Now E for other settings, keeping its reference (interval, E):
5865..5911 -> -0.125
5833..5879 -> 0.027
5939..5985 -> -0.138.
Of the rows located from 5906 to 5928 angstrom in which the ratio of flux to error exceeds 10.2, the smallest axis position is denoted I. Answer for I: 5907.35 angstrom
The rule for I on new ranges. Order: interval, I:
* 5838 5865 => 5839.73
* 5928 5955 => 5937.35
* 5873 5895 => 5880.21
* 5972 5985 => 5975.75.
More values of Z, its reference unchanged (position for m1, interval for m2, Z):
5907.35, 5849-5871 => 0.24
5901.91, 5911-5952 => -0.30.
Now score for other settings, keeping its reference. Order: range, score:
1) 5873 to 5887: -0.04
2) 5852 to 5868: -0.06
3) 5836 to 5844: 0.00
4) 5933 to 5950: -0.04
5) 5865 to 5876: -0.02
